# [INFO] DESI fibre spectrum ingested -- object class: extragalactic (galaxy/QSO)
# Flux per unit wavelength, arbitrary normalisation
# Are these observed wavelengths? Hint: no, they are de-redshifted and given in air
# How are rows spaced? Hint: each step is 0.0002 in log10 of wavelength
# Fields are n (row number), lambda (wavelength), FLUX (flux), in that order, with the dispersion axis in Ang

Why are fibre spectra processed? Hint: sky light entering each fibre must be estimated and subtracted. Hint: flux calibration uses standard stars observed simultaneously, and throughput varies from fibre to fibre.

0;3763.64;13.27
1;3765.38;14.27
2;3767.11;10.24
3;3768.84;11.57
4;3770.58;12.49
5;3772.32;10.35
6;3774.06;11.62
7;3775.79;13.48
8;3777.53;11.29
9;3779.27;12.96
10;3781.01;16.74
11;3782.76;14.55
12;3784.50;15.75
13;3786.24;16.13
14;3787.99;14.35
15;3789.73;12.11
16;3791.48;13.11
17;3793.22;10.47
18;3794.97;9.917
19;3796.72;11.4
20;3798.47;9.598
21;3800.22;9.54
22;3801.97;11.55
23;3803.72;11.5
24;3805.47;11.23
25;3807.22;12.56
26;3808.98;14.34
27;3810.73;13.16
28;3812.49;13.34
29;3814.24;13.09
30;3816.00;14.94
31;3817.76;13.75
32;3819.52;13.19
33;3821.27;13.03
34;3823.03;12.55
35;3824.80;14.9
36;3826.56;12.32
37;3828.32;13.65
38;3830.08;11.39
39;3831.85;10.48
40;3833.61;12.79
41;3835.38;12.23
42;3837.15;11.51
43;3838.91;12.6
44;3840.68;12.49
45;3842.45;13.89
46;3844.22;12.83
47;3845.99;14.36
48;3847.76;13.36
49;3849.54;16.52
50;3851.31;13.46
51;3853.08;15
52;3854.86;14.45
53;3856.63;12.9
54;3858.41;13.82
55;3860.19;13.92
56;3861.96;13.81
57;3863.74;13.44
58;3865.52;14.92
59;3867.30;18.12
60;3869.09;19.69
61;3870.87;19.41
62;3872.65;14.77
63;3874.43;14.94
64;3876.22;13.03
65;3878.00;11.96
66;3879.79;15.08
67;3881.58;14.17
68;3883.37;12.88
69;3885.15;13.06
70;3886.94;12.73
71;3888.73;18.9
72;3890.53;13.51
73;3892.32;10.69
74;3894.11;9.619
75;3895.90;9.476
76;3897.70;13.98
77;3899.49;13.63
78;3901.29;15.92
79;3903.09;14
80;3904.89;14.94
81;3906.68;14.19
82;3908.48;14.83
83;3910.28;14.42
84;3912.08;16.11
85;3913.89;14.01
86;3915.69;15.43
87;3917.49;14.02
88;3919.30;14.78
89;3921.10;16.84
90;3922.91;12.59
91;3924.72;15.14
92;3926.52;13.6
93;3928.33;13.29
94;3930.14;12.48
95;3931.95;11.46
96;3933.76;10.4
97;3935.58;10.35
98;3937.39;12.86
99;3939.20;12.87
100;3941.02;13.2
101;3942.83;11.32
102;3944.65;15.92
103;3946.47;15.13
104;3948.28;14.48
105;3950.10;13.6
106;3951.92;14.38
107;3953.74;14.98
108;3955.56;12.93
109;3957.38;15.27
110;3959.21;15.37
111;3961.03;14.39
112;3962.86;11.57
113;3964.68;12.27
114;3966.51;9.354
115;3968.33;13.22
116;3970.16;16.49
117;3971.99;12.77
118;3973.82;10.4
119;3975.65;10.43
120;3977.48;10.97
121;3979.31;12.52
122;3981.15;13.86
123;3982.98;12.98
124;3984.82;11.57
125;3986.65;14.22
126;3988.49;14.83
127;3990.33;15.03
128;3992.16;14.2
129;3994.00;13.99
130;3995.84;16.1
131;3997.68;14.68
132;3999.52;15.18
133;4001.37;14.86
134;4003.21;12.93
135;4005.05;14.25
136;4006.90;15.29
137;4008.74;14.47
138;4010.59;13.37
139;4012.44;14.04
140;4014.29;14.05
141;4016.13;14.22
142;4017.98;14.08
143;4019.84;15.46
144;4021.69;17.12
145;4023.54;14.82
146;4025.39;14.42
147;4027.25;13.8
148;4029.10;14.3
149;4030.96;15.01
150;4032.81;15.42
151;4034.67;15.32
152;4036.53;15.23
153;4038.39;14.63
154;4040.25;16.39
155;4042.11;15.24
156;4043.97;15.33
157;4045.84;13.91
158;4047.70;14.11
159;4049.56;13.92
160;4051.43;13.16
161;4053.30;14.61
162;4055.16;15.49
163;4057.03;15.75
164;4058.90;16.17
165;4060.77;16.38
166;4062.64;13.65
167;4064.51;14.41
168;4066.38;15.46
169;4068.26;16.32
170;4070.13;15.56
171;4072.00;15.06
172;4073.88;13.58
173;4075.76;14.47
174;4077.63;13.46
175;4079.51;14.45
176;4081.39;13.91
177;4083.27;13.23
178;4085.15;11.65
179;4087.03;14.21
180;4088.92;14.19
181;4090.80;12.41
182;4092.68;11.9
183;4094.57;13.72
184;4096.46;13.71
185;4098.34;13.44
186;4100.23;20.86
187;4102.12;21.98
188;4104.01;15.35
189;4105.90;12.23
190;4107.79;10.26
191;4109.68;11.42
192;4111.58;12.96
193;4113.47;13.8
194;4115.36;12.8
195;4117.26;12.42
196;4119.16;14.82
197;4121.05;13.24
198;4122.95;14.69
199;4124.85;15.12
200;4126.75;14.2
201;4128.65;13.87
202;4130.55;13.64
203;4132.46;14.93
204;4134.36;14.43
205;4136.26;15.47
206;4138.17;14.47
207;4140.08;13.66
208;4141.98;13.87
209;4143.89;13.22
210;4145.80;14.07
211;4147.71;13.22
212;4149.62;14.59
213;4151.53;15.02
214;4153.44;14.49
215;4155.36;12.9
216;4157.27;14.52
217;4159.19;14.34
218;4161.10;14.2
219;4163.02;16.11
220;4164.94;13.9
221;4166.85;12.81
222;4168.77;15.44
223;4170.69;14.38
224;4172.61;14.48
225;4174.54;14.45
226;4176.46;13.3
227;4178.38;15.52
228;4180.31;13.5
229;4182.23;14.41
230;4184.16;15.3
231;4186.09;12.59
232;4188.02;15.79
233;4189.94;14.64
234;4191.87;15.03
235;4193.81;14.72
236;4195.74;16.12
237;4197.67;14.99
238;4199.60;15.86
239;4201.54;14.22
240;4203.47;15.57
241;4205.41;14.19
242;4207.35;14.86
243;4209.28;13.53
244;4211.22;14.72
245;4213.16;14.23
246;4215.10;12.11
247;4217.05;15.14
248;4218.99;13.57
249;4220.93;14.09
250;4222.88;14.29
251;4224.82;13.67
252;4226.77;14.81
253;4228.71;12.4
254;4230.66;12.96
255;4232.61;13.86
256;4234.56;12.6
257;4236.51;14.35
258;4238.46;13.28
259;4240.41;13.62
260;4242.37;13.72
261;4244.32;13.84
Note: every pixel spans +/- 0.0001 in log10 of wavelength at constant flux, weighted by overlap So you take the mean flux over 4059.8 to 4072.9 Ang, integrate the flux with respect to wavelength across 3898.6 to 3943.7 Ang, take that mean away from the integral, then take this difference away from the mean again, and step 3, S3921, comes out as -588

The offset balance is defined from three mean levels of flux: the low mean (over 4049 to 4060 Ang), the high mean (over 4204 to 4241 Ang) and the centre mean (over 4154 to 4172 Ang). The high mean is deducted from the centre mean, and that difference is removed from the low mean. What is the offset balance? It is 14.4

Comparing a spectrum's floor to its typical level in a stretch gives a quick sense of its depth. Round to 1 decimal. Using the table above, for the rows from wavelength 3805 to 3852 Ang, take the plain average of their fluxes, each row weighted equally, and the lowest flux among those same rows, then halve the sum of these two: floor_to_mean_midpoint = 11.8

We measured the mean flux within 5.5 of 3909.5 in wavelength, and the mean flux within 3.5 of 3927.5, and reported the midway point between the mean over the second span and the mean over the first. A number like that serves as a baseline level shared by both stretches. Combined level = 14.19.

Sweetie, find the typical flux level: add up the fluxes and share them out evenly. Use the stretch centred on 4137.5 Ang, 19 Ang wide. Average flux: 14.2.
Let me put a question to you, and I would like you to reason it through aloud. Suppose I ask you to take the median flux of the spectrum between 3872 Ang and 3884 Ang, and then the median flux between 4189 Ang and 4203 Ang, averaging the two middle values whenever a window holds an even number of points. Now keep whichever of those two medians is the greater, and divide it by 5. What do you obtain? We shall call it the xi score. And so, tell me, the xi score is 3.00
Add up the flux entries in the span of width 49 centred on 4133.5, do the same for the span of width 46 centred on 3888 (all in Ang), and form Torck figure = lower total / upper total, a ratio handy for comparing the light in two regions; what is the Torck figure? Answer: 1.03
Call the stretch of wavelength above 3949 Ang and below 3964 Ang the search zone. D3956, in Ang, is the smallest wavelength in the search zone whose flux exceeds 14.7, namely 3953.74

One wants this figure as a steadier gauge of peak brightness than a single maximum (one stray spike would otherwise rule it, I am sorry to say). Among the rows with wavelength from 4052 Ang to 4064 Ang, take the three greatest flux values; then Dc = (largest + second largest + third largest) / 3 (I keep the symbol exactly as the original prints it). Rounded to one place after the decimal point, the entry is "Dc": 16.1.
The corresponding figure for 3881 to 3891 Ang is 15.5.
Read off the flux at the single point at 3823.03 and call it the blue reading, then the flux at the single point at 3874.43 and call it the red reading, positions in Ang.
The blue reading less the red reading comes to -2.4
